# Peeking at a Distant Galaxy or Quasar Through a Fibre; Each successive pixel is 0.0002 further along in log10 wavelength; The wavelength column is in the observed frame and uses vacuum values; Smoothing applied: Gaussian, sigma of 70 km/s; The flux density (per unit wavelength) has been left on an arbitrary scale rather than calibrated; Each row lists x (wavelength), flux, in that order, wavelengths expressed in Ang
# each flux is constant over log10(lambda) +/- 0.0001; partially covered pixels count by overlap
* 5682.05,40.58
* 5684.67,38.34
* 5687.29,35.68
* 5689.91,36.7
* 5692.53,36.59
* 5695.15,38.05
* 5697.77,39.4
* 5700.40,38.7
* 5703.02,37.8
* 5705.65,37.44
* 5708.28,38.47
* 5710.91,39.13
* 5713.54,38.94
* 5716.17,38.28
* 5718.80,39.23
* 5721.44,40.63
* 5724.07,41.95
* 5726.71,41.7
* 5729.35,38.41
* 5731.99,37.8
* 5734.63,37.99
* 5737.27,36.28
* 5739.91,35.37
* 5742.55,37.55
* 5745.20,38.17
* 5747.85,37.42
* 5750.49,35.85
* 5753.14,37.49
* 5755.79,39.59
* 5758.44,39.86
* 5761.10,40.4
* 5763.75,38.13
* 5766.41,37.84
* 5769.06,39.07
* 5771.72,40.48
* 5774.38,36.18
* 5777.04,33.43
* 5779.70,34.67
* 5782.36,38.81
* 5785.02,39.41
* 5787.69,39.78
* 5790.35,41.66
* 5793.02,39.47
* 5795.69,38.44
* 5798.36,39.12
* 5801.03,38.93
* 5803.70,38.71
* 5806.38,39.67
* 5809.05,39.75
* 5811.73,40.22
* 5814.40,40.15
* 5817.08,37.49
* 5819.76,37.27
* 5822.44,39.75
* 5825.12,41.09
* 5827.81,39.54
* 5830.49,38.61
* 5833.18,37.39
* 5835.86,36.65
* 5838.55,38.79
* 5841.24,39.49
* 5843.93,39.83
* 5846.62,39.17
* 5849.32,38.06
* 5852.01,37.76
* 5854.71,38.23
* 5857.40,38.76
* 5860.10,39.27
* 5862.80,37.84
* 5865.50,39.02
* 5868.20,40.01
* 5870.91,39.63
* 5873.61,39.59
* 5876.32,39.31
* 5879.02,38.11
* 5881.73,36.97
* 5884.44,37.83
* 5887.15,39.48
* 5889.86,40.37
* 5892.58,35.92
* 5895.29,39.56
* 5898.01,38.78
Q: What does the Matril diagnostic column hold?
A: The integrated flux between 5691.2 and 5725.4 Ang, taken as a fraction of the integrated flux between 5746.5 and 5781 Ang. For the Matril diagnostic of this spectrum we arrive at 1.02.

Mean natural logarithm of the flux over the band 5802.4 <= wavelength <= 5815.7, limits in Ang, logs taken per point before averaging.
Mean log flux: 3.68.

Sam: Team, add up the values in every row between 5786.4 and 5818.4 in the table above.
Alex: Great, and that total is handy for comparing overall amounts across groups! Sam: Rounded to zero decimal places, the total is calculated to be 473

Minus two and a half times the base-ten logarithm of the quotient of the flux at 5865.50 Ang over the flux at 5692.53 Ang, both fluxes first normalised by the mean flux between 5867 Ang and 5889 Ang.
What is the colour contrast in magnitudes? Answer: -0.07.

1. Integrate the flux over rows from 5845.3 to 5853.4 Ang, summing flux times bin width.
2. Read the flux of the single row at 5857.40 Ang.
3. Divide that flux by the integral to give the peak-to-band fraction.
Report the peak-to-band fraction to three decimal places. 0.125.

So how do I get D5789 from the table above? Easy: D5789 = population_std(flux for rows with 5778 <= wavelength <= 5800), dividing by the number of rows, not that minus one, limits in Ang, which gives 1.84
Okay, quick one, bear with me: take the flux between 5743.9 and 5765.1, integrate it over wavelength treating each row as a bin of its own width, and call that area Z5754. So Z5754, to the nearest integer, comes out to 813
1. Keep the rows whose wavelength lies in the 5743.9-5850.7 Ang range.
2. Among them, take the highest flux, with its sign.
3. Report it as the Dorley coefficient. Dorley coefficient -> 41.66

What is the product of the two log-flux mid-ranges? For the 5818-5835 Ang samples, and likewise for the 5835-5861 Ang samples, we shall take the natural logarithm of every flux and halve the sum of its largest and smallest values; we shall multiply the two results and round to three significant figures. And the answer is 13.4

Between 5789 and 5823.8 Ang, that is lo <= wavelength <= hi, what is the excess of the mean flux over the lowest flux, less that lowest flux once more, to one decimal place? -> -35.3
